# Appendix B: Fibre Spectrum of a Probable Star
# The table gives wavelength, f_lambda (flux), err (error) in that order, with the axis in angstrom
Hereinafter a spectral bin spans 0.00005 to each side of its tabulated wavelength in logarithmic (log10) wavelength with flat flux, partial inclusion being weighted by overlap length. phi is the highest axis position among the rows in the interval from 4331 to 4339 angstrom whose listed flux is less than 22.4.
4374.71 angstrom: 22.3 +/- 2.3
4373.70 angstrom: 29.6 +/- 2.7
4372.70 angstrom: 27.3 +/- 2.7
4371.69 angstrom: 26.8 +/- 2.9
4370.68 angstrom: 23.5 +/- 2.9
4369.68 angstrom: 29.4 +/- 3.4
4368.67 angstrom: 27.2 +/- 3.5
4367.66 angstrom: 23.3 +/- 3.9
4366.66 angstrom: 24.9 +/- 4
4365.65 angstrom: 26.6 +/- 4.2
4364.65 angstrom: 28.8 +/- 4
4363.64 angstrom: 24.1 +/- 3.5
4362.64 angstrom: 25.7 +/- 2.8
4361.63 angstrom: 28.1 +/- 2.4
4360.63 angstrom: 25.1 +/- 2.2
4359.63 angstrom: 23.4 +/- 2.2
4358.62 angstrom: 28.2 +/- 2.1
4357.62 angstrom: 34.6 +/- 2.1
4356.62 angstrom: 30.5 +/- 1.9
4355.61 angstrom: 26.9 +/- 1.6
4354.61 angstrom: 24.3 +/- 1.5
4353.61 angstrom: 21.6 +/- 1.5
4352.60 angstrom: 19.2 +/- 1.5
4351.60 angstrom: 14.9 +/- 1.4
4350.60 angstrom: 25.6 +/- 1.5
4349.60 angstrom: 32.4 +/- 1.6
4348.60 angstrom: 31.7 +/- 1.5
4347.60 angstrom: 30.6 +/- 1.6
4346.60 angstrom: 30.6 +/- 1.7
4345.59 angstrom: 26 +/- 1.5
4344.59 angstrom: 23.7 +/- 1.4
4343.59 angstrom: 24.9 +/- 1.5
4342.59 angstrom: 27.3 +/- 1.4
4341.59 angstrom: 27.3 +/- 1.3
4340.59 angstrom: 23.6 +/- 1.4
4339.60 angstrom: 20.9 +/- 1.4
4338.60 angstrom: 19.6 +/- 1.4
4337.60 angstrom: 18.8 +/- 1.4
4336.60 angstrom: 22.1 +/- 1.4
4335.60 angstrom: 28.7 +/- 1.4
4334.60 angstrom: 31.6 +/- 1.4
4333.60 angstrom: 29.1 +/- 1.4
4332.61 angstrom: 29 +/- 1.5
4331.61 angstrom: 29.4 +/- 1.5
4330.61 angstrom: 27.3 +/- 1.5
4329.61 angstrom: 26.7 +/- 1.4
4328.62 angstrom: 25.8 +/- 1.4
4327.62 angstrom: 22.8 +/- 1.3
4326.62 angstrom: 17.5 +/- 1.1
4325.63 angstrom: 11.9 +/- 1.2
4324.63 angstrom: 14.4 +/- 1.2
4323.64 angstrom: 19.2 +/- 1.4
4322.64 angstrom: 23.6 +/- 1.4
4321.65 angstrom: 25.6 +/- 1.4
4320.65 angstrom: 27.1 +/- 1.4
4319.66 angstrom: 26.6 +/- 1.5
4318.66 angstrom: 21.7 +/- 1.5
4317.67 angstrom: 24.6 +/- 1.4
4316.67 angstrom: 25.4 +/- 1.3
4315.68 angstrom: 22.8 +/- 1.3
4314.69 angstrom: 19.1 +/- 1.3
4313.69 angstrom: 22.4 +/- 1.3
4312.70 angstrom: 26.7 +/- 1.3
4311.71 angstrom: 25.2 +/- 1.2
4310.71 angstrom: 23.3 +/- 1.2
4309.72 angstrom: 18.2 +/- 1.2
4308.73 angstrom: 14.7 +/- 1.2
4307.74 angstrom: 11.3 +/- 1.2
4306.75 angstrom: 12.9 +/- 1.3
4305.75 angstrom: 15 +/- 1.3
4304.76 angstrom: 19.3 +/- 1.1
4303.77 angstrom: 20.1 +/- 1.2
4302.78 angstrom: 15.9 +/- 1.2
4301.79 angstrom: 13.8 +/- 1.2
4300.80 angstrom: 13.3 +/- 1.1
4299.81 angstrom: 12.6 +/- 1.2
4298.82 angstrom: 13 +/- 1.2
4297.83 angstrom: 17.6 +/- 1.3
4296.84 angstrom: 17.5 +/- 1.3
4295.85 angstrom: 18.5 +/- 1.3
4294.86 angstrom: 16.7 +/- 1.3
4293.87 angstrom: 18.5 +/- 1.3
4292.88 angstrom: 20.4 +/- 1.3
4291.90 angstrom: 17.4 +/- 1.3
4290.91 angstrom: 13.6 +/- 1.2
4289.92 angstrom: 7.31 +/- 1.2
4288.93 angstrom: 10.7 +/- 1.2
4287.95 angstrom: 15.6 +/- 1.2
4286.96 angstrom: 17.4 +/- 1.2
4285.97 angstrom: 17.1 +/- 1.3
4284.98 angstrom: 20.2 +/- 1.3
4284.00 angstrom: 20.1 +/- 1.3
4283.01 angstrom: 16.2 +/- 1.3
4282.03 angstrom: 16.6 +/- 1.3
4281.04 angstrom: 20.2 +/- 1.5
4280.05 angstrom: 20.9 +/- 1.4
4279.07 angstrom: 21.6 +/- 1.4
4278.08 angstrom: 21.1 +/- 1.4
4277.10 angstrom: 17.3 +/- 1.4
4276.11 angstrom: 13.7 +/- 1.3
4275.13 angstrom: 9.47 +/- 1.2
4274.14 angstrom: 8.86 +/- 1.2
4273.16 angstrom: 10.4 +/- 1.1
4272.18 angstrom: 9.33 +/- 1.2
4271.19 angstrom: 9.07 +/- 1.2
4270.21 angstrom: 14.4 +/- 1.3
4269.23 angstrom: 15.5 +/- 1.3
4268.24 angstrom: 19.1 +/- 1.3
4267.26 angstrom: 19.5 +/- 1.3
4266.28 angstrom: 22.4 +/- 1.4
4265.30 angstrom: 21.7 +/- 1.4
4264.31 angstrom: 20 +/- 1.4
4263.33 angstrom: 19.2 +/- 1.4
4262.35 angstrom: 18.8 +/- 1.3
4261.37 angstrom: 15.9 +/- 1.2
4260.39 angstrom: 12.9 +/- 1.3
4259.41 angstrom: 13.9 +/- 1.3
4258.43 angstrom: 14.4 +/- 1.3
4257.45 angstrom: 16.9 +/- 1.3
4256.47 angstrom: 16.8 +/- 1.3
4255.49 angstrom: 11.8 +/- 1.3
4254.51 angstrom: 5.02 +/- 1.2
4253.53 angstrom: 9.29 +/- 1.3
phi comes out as 4338.60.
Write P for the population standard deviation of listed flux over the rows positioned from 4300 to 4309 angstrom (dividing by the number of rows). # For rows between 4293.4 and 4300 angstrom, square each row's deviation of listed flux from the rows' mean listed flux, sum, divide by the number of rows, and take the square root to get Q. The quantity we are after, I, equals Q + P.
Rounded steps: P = 3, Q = 2.3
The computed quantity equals 5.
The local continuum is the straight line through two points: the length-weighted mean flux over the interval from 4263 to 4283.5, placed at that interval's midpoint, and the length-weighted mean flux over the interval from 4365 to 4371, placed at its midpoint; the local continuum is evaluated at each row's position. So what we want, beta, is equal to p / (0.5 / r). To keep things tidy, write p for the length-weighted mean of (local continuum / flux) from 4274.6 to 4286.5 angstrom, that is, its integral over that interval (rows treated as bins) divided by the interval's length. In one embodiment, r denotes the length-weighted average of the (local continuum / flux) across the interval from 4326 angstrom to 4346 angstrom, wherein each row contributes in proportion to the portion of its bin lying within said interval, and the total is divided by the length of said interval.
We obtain 1.9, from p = 1.01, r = 0.94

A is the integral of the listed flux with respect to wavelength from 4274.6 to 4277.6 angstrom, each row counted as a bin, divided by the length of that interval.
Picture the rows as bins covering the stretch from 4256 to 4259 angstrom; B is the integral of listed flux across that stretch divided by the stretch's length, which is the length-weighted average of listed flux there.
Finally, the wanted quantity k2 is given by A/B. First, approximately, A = 13.5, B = 16.0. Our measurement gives 0.8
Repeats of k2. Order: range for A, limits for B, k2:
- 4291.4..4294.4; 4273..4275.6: 2.0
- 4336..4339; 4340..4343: 0.8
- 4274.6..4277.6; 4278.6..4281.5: 0.6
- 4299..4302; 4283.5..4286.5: 0.7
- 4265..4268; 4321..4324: 0.9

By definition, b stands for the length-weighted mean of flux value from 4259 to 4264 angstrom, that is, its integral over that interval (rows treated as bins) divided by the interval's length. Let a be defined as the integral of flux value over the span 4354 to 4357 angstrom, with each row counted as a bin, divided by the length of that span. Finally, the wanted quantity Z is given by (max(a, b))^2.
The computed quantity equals 722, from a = 27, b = 16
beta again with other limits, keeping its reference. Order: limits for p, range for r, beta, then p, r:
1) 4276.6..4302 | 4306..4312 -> 2.9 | 1.15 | 1.26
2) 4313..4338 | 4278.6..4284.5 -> 1.8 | 0.96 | 0.91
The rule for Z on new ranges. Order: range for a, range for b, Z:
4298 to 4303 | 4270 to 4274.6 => 192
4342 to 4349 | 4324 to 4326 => 770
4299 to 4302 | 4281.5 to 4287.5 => 321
